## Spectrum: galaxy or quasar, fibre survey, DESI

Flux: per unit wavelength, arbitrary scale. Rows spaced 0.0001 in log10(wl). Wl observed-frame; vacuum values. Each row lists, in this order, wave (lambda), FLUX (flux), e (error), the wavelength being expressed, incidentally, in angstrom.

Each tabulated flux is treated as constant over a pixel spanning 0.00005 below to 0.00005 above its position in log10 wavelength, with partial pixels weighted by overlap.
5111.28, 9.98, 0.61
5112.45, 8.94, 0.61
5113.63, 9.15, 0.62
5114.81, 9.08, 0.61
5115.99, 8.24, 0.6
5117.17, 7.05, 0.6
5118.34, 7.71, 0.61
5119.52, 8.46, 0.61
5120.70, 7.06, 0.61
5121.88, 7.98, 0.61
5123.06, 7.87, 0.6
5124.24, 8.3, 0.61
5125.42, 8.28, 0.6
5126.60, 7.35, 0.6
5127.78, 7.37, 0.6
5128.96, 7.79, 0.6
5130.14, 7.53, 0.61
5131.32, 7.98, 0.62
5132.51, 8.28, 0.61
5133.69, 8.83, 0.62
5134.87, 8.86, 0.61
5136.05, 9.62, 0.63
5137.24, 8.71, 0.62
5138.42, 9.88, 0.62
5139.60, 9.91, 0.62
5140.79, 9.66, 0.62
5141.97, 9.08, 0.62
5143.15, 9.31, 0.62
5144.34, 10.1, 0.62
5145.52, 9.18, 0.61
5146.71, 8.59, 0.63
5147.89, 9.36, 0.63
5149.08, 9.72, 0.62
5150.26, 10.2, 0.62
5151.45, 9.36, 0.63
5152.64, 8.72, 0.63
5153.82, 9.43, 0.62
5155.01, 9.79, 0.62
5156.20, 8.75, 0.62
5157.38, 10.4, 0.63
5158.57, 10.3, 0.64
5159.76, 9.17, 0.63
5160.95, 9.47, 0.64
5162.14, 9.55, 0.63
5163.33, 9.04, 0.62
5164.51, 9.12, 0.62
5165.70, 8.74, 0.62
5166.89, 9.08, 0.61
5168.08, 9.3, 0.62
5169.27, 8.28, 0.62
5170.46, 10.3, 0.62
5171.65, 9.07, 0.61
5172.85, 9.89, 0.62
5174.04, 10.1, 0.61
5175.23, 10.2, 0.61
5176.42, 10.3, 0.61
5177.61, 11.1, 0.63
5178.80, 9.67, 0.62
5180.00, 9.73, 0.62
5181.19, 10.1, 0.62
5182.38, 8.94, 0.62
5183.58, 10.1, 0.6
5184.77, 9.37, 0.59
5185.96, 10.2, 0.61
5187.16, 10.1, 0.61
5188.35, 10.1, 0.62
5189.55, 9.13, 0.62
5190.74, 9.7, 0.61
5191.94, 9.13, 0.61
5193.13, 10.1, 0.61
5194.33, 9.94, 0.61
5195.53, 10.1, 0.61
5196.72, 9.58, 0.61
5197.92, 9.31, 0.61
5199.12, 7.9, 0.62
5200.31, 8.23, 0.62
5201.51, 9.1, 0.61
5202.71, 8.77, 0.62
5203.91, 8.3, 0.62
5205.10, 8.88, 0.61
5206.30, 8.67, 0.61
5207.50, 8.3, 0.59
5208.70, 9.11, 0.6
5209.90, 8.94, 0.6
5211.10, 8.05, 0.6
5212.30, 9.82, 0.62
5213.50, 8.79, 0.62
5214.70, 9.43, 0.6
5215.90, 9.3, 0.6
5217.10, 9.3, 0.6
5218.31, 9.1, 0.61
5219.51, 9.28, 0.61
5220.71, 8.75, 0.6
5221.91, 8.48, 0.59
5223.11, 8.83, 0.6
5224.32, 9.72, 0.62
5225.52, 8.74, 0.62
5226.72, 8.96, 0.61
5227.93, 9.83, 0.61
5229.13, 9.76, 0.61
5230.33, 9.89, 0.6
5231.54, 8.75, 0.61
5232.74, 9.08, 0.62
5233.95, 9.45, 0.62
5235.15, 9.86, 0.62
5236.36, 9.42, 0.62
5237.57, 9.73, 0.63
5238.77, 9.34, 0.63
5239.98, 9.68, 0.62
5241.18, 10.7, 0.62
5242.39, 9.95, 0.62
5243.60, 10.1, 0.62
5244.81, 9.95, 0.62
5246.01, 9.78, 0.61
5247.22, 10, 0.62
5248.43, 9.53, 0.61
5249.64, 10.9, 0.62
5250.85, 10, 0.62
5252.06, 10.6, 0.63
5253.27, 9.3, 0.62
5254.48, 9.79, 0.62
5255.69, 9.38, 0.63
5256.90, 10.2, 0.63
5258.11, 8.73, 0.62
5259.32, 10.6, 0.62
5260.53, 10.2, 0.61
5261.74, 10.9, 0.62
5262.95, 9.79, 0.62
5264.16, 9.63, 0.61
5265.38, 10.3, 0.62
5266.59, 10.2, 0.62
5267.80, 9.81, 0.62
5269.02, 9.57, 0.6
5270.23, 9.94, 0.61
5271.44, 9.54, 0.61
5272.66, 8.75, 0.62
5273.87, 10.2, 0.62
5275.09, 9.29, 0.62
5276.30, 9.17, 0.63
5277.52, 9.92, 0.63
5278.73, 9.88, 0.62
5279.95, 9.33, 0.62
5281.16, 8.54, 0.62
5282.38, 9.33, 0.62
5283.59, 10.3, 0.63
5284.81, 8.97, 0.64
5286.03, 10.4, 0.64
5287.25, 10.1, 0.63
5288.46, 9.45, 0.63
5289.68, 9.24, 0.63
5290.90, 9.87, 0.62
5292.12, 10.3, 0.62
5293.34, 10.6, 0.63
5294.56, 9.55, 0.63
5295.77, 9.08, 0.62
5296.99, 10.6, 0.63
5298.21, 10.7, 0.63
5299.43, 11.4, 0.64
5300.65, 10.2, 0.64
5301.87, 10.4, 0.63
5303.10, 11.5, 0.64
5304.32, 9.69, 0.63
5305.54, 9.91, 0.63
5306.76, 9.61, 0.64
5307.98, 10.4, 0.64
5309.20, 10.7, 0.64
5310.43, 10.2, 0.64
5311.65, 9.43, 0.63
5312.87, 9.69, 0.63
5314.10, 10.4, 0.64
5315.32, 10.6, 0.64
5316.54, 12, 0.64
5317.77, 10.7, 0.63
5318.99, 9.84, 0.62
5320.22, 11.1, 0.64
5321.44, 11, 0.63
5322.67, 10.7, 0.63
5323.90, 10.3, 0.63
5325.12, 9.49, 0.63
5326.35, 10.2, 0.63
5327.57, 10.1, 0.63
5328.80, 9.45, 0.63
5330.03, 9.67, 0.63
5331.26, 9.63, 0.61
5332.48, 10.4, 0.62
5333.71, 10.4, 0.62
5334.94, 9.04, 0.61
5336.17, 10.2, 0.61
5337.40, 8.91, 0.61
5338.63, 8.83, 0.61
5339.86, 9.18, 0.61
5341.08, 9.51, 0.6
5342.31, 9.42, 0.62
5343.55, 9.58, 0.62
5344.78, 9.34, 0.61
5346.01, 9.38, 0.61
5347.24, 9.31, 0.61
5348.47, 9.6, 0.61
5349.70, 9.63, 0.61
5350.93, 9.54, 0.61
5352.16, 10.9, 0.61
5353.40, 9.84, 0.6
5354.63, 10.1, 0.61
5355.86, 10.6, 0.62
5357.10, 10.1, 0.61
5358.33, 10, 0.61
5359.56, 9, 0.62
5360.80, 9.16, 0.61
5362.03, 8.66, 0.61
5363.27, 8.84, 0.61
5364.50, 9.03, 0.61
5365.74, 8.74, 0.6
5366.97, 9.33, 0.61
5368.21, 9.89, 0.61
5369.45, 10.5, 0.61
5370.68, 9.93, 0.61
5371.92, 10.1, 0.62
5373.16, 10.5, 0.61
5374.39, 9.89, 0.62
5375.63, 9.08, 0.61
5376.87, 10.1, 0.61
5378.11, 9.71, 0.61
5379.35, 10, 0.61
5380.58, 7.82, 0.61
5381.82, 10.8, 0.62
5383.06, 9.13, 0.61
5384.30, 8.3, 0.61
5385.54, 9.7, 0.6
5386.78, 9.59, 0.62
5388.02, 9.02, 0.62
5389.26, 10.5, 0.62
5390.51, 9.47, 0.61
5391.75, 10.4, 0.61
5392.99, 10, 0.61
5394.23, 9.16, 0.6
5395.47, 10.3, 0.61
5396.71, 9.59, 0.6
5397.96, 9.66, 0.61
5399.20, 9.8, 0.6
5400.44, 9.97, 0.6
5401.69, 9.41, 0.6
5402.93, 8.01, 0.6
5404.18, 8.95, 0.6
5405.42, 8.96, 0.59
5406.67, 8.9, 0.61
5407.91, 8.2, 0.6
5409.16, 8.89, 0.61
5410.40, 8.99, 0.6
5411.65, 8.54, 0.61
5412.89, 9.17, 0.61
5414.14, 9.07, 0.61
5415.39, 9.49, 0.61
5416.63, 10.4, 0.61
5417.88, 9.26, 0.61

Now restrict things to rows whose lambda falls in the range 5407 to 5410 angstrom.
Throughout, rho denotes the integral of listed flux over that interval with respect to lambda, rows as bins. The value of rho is 26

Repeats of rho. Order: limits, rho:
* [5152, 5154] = 18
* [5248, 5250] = 20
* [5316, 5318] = 23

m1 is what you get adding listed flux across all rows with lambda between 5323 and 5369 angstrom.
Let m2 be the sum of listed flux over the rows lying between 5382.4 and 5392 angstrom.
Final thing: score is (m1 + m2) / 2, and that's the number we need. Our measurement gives 216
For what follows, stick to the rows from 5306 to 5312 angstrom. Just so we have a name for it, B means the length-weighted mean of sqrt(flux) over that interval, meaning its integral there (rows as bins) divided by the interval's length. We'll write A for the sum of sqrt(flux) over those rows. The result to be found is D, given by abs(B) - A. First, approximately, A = 15.9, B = 3.18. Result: -12.7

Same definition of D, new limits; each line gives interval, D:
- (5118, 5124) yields -11.2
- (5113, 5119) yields -11.5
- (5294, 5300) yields -12.8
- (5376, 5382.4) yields -12.4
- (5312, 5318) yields -13.1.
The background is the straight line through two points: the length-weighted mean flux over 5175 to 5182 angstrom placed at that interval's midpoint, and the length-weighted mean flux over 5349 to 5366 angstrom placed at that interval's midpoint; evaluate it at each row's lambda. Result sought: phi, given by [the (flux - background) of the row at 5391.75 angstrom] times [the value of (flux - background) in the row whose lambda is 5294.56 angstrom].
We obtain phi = -0.22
